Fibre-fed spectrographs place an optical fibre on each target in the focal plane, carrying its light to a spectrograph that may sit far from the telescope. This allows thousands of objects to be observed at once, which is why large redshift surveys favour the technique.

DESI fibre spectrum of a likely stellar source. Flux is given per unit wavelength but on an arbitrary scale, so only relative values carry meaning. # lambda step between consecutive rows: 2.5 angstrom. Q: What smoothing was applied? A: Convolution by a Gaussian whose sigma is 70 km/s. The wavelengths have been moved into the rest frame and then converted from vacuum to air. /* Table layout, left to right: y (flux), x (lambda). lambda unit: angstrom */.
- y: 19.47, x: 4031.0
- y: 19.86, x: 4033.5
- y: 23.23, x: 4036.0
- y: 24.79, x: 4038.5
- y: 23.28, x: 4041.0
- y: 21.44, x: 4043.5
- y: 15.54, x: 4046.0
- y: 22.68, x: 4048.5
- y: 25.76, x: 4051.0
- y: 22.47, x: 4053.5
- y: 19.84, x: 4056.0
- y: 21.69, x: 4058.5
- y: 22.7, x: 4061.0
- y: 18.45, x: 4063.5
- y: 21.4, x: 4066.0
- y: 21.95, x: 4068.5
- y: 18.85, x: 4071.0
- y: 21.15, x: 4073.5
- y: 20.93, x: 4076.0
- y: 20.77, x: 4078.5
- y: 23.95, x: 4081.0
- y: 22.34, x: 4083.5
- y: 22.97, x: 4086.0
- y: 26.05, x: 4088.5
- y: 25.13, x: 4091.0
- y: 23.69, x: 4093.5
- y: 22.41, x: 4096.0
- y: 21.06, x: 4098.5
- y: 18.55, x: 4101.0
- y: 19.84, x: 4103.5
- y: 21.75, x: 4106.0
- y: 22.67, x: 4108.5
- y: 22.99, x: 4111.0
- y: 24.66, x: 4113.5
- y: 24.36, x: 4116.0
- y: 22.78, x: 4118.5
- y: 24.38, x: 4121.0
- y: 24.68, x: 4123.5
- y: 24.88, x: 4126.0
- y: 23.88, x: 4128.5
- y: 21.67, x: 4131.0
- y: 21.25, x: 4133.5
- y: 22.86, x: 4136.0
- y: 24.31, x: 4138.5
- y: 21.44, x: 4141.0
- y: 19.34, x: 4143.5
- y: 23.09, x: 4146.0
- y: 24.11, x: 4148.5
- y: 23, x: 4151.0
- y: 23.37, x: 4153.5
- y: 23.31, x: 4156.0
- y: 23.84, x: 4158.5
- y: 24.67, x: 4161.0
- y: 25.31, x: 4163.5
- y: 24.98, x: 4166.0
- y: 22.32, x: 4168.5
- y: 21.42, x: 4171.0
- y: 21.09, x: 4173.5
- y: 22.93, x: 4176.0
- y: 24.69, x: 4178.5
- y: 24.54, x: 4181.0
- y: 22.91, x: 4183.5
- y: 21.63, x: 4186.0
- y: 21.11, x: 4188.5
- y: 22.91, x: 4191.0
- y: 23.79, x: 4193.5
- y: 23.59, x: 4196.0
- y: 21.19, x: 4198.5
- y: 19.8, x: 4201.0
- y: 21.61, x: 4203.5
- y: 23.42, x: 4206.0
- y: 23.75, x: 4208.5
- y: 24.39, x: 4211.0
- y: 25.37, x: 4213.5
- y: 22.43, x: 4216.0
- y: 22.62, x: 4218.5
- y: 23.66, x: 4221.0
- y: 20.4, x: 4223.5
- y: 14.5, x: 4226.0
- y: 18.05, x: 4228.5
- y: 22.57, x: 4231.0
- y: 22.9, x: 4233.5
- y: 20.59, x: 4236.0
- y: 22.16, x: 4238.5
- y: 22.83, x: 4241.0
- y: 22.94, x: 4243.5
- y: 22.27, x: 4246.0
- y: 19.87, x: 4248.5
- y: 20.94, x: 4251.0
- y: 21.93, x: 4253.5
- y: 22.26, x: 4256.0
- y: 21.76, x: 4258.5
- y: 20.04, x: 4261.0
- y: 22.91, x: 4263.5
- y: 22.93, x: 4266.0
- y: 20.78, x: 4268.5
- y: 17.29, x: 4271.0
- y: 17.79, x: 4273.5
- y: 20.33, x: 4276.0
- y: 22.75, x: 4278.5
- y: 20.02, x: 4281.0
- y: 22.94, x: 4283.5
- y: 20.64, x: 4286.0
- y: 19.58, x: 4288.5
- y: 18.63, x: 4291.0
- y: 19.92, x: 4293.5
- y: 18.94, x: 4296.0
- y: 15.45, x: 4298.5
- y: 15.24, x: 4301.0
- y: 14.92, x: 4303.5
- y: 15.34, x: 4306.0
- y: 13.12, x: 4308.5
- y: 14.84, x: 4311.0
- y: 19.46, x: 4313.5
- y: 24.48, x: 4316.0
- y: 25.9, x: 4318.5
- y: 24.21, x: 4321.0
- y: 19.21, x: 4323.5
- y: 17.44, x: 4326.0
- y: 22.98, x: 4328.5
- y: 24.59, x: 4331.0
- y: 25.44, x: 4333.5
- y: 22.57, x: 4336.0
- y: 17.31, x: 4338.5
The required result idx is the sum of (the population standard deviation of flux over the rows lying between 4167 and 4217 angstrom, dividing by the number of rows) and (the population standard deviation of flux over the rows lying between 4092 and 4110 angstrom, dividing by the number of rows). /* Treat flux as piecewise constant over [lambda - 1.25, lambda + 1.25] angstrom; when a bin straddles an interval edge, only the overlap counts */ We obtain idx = 3.1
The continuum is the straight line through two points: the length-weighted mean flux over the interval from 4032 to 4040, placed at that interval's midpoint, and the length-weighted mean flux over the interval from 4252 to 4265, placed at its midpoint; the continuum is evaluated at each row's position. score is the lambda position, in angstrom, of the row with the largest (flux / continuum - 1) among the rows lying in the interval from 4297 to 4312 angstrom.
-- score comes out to 4298.5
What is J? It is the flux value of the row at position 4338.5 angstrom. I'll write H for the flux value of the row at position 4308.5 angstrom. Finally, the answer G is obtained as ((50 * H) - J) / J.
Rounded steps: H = 13.12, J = 17.31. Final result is 37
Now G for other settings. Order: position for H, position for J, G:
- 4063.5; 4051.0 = 35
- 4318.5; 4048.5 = 56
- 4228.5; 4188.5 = 42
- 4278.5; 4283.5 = 49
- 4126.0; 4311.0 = 83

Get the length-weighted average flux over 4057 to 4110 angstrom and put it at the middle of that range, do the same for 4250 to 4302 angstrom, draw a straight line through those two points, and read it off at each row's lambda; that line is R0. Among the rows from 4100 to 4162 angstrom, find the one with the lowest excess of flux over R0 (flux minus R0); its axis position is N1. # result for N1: 4101.0 angstrom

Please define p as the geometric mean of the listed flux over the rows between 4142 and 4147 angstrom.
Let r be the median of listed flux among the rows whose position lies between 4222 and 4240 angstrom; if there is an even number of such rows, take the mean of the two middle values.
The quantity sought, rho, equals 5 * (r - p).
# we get -2.7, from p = 21.1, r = 20.6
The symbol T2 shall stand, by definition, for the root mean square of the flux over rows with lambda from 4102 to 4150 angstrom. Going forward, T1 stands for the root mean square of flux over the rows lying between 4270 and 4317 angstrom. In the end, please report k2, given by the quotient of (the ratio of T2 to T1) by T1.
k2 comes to 0.065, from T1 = 18.8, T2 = 22.95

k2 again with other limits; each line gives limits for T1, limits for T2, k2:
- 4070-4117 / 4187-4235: 0.044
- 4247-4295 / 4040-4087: 0.050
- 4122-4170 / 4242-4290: 0.039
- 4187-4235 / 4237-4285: 0.044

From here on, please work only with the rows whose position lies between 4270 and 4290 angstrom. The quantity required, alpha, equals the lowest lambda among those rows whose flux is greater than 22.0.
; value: 4278.5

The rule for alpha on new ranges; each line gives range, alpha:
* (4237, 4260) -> 4238.5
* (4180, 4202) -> 4181.0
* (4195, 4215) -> 4196.0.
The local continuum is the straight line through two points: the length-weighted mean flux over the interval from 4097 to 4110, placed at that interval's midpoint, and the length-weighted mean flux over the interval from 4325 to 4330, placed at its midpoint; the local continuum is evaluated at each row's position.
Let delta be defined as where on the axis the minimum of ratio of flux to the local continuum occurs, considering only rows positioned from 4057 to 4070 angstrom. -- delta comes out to 4063.5 angstrom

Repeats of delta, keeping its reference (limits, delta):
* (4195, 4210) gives 4201.0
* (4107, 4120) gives 4108.5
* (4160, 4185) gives 4173.5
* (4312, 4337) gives 4326.0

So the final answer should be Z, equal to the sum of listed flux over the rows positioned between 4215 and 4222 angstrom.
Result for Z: 69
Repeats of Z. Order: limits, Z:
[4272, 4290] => 144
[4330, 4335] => 50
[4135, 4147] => 111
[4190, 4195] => 47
